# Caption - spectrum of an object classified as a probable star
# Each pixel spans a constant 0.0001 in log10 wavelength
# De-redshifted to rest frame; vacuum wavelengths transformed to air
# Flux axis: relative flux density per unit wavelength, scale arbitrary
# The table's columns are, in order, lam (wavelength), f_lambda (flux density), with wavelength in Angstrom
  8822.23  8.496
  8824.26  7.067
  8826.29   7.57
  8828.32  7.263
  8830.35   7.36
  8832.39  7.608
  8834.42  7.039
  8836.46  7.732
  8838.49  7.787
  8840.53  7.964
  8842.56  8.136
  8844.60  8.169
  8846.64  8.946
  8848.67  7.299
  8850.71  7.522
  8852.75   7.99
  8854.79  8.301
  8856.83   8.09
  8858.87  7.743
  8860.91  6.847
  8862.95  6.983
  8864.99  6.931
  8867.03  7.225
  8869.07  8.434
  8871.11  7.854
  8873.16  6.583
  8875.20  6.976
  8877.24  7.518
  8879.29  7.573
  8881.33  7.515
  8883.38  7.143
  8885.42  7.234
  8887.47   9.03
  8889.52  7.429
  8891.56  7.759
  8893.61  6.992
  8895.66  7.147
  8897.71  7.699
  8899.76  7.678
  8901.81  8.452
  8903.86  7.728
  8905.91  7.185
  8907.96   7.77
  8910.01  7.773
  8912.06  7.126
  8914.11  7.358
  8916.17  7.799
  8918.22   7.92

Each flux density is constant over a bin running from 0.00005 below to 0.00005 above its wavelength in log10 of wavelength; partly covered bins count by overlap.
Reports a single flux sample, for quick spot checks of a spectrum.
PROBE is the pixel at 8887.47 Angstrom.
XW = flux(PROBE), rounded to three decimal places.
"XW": 9.030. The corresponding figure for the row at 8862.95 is 6.983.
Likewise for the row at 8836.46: 7.732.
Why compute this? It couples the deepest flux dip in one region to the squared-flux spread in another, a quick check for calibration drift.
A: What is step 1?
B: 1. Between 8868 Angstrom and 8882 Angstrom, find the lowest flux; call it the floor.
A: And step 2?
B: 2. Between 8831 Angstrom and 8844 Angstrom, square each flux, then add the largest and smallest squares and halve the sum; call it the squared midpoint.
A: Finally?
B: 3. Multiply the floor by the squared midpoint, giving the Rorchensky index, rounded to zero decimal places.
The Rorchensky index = 381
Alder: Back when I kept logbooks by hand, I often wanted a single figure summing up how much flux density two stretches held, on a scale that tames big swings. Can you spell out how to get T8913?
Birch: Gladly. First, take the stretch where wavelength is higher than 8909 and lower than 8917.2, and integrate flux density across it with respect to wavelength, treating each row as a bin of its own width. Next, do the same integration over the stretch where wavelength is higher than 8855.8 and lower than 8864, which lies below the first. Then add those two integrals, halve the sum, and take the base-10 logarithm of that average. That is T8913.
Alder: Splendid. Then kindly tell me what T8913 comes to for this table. 1.79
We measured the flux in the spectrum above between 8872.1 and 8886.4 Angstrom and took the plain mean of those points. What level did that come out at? 7.22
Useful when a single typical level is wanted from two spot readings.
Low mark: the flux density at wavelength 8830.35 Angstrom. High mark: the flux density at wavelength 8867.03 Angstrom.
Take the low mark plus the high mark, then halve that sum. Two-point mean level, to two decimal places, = 7.29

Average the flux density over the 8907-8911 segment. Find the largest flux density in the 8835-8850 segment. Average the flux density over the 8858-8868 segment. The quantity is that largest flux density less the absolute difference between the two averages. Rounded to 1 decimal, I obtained 8.3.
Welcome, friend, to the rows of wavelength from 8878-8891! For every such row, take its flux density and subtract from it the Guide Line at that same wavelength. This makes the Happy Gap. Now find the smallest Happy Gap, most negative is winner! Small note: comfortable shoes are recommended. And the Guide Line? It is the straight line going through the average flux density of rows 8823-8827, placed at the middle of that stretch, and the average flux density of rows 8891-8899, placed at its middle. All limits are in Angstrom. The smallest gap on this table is -0.24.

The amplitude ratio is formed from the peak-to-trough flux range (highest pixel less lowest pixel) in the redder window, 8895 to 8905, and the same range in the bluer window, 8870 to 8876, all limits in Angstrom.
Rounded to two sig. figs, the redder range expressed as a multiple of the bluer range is 1.0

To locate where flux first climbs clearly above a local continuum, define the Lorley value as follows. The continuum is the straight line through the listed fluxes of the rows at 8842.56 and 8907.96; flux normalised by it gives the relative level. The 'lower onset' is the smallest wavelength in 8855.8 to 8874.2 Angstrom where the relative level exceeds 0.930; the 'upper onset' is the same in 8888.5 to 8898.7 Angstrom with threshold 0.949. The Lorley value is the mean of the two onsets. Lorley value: 8874.2 Angstrom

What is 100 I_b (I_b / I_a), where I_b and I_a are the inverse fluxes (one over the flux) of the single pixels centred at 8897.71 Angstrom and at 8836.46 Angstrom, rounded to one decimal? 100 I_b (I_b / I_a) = 13.0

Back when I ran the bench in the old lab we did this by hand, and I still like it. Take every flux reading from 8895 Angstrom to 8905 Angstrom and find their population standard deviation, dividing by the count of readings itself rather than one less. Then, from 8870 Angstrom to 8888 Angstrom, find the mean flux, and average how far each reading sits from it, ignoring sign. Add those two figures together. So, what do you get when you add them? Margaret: 0.87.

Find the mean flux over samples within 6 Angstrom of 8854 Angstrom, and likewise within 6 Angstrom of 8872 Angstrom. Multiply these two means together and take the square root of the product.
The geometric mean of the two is 7.63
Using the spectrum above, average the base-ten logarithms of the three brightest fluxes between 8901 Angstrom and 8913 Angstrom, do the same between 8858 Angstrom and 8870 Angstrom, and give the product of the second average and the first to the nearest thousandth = 0.805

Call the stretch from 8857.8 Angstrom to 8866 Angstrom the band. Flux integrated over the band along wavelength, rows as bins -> 58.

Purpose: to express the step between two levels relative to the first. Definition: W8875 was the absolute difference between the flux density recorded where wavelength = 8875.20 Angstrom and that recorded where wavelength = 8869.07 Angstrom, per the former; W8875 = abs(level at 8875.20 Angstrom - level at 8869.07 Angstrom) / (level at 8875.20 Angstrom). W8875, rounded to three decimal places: 0.209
